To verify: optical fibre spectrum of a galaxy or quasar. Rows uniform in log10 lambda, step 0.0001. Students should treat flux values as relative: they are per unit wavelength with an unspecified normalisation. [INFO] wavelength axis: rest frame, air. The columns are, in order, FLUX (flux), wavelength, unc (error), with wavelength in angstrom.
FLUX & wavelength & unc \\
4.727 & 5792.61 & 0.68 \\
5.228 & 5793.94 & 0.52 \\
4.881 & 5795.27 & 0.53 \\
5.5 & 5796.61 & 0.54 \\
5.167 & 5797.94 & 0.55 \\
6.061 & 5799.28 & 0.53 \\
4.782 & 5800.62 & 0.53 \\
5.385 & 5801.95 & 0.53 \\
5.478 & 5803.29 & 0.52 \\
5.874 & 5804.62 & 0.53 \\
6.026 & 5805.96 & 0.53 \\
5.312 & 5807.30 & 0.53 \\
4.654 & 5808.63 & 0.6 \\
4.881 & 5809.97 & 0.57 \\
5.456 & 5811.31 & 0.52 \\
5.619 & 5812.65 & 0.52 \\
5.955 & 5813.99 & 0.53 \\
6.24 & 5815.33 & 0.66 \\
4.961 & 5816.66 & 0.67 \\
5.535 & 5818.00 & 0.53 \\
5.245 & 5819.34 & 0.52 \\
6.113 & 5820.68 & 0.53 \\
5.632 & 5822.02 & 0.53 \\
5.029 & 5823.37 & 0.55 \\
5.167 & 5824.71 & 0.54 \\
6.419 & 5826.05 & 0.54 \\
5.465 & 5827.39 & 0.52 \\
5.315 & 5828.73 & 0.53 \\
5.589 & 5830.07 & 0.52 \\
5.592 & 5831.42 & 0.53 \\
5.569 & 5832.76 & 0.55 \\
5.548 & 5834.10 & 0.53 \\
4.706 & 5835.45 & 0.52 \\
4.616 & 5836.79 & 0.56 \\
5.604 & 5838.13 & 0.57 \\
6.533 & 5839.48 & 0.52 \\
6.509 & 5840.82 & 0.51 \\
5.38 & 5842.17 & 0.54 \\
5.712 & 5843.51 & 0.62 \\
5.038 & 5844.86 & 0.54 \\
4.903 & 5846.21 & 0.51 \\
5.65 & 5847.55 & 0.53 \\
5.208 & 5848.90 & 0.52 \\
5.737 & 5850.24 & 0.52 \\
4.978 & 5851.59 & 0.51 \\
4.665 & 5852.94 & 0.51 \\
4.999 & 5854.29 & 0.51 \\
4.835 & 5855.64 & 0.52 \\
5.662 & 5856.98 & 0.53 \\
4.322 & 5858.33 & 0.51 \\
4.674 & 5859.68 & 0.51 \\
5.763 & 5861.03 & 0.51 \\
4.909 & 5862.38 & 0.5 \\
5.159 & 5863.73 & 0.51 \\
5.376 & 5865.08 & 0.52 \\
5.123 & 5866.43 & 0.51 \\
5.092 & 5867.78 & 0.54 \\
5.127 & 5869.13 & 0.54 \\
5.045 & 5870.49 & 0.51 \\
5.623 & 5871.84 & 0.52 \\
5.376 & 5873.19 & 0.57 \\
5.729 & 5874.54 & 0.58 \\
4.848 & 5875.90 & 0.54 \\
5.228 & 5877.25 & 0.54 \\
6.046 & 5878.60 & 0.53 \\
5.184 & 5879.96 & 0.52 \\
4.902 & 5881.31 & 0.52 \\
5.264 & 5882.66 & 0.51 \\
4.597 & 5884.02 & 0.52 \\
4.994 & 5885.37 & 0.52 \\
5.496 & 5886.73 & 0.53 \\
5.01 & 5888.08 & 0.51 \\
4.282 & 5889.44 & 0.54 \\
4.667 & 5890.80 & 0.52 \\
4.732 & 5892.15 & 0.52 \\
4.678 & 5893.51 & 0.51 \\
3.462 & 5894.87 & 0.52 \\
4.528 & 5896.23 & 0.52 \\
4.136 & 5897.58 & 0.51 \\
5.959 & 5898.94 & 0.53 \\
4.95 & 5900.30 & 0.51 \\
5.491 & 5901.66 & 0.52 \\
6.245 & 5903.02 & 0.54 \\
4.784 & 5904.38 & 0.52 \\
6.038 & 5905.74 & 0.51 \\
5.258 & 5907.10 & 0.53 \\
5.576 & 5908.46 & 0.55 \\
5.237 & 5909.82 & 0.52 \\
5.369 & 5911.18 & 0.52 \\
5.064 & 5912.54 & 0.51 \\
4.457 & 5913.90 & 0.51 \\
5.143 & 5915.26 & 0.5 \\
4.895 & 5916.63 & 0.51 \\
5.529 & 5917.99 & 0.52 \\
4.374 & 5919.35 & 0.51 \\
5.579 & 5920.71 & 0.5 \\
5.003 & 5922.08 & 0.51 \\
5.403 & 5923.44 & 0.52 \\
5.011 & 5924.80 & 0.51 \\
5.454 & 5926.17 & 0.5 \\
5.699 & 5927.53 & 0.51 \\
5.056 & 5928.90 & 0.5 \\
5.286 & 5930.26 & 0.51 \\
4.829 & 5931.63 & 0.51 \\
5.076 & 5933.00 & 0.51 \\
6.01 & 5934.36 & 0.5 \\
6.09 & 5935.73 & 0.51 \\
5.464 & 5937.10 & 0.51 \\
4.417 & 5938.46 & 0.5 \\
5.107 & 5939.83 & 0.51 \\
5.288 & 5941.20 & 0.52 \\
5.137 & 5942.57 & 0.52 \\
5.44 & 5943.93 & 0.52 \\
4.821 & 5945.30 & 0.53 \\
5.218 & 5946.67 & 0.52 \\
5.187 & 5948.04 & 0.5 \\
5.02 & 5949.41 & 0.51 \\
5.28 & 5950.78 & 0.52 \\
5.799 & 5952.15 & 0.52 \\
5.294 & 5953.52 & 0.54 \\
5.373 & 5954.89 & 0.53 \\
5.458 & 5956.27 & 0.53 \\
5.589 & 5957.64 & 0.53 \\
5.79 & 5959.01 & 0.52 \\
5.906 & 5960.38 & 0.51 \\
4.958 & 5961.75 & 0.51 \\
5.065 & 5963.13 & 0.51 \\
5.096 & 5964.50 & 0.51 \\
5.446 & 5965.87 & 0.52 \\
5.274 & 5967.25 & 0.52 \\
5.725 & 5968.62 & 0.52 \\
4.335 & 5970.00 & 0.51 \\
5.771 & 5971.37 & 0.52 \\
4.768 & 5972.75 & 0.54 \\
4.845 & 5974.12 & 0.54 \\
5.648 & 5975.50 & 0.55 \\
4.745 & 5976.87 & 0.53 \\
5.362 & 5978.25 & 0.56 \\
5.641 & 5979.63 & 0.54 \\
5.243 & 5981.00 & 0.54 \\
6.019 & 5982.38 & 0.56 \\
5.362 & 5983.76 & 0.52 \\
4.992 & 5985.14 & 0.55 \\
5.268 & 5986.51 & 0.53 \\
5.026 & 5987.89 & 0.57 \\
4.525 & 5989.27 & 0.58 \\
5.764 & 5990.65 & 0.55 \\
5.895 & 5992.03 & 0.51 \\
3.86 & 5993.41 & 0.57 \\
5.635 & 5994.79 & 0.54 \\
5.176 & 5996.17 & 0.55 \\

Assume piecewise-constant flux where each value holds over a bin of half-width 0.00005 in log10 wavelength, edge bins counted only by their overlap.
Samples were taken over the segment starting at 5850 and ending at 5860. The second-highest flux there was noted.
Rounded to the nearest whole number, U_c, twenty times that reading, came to 113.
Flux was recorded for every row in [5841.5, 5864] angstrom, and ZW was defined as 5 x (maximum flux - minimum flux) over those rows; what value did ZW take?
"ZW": 7.2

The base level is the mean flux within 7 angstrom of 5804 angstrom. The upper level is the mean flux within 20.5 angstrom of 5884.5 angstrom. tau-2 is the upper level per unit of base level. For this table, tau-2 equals 0.94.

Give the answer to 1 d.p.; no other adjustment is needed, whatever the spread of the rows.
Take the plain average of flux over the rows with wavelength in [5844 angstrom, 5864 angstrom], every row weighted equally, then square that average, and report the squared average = 26.0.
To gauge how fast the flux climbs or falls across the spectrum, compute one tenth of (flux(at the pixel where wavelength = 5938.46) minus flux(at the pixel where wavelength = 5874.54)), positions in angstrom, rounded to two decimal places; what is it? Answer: -0.13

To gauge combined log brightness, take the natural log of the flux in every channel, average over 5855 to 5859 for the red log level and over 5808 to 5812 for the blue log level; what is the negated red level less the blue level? -3.20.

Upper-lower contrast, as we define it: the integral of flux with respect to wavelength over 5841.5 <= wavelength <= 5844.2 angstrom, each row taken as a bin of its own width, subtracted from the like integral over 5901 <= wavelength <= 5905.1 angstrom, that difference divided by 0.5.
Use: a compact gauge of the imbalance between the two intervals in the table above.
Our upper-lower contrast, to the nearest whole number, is 15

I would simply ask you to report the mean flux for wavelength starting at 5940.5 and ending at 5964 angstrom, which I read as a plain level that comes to 5.33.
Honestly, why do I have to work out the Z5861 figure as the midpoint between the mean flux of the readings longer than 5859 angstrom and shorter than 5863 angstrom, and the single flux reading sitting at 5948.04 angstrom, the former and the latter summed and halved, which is 5.15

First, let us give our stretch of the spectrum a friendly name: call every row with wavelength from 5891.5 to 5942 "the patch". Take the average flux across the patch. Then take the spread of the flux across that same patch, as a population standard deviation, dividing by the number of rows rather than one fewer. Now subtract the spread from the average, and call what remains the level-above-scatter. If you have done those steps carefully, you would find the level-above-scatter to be 4.58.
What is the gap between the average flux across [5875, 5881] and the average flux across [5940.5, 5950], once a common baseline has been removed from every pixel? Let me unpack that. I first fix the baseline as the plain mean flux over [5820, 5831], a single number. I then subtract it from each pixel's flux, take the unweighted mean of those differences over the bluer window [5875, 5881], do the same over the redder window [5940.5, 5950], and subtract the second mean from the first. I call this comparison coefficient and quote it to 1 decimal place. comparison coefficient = 0.2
